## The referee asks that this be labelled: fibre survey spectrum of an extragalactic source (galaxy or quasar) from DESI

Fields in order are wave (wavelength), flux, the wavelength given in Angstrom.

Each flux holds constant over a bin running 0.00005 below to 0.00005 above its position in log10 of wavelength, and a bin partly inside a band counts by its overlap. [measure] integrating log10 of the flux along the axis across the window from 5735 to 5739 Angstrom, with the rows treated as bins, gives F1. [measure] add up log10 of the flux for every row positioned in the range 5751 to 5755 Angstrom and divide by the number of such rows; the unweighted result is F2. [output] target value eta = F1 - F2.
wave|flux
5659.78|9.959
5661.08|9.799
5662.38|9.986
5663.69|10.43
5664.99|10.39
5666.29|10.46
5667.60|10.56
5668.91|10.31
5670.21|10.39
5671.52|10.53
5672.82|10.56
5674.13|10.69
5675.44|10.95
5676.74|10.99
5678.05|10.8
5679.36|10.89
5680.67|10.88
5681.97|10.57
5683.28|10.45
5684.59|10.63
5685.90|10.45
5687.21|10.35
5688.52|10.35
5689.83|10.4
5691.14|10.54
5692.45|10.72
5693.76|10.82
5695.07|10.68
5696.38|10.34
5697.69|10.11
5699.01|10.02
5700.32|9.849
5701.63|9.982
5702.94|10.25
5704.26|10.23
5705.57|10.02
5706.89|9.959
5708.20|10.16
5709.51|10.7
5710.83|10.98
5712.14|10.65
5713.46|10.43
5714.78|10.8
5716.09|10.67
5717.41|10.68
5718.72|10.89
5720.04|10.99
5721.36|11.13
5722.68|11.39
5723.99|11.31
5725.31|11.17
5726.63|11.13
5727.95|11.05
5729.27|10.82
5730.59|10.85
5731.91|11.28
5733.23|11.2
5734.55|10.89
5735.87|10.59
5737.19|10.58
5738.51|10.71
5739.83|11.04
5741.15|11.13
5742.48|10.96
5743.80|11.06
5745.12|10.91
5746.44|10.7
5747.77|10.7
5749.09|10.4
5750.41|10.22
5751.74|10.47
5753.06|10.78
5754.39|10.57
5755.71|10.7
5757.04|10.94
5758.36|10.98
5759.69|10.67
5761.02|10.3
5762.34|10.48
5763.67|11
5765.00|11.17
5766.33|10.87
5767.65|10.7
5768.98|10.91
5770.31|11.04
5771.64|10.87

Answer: 3.08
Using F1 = 4.110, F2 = 1.026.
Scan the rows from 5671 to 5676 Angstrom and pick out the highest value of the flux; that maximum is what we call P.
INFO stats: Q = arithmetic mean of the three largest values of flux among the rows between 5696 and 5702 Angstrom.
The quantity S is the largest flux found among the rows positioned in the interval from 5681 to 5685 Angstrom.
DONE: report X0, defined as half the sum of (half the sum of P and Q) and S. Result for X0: 10.6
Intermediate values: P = 10.95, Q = 10.16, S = 10.63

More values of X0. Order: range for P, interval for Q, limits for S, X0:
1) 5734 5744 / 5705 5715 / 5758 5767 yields 11.1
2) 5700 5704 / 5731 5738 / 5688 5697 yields 10.8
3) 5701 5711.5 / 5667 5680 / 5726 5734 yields 11.1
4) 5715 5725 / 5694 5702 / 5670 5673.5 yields 10.7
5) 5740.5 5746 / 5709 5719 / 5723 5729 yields 11.2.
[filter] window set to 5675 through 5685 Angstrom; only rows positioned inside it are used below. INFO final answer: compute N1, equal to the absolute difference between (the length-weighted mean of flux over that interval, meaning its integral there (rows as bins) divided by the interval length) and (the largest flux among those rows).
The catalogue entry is 0.22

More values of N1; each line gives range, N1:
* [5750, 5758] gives 0.30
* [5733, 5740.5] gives 0.38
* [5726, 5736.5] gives 0.31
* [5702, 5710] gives 0.50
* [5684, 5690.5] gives 0.20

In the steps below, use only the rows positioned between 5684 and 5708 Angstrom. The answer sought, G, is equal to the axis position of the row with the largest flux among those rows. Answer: 5693.76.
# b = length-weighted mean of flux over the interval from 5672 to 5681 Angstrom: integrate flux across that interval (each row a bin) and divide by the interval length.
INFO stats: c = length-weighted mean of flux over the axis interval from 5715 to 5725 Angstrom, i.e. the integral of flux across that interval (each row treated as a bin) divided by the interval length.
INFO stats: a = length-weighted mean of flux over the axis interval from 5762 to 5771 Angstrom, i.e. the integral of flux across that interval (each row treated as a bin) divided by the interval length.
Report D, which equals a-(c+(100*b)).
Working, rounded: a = 10.9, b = 10.81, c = 11.0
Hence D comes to -1081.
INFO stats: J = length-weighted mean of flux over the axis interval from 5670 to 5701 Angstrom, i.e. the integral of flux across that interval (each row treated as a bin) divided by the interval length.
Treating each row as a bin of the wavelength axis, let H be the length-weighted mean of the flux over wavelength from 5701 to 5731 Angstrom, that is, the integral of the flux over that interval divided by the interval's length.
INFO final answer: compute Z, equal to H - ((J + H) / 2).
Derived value 0.08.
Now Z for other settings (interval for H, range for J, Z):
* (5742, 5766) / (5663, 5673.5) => 0.14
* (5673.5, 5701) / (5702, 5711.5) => 0.11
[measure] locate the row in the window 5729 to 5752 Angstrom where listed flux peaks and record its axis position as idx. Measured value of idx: 5731.91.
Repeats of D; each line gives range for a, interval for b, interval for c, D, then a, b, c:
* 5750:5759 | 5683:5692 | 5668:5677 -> -1046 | 10.7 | 10.46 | 10.6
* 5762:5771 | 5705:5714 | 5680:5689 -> -1041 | 10.9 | 10.42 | 10.5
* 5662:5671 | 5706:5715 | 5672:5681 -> -1050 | 10.4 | 10.49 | 10.8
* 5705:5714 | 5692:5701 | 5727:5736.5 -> -1036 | 10.4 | 10.36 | 11.0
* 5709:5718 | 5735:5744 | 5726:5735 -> -1086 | 10.7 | 10.86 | 11.0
